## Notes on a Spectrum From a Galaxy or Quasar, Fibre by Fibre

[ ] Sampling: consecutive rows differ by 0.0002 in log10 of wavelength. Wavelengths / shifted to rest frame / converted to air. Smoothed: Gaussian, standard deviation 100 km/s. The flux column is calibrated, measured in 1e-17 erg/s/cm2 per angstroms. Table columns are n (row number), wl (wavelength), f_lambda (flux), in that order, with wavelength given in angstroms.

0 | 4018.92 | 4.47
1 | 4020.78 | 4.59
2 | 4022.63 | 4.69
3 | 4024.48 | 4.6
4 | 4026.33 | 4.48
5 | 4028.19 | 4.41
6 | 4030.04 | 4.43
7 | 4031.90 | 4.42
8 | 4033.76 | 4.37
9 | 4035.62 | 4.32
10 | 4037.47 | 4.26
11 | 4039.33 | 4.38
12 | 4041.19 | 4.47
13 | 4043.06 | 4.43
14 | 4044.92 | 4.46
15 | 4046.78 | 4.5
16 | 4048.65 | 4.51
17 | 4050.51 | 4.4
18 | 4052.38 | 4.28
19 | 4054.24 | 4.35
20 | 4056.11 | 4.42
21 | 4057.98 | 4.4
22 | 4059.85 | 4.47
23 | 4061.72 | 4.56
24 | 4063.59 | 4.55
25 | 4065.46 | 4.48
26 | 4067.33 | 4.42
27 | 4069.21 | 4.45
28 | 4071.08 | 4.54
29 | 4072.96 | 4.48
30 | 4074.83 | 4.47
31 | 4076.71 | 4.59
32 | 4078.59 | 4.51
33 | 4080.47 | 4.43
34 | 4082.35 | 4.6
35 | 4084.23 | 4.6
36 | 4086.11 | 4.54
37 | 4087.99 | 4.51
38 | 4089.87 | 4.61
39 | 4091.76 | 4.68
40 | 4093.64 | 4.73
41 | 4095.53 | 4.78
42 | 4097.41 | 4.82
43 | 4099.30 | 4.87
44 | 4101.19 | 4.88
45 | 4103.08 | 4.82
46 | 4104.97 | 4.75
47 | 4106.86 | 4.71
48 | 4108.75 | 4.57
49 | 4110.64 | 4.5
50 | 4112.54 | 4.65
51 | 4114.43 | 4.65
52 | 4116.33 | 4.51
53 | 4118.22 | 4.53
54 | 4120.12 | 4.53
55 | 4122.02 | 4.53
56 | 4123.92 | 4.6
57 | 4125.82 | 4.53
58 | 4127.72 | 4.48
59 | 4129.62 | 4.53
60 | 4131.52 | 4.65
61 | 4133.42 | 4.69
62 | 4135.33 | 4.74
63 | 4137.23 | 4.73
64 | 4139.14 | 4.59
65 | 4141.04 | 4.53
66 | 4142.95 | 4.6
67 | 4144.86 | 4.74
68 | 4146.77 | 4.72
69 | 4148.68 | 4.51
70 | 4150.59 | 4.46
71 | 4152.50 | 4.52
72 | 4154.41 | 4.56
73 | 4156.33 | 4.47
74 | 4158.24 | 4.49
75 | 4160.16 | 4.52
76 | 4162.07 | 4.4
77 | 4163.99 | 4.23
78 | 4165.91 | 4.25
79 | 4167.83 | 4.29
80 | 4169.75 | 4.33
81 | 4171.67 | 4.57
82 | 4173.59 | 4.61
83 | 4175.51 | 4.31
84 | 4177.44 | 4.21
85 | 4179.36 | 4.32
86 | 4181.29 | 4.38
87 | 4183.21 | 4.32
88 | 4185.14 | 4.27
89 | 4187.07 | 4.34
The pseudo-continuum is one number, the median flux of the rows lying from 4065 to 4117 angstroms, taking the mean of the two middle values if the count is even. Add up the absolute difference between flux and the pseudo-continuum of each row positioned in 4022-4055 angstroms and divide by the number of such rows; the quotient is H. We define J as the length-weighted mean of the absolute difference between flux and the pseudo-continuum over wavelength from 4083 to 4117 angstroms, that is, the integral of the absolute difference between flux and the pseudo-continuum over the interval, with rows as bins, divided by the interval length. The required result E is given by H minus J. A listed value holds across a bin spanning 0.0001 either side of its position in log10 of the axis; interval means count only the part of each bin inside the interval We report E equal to 0.06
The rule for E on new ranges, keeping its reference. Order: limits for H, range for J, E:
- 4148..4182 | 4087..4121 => 0.06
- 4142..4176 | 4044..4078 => 0.02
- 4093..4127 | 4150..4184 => -0.07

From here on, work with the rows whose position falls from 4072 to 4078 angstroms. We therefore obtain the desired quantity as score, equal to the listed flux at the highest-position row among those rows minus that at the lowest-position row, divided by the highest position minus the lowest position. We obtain 0.029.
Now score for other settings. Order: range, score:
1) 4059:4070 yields -0.002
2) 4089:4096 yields 0.030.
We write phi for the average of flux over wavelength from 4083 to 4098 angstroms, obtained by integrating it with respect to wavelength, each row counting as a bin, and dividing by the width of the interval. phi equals 4.66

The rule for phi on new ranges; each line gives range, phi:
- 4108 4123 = 4.56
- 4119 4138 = 4.60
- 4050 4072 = 4.44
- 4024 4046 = 4.42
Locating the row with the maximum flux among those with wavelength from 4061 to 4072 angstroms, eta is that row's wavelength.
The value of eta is 4061.72 angstroms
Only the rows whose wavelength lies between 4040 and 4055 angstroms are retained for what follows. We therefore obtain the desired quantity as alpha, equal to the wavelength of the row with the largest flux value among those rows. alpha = 4048.65 angstroms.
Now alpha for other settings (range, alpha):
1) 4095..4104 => 4101.19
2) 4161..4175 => 4173.59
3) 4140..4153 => 4144.86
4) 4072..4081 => 4076.71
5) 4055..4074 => 4061.72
